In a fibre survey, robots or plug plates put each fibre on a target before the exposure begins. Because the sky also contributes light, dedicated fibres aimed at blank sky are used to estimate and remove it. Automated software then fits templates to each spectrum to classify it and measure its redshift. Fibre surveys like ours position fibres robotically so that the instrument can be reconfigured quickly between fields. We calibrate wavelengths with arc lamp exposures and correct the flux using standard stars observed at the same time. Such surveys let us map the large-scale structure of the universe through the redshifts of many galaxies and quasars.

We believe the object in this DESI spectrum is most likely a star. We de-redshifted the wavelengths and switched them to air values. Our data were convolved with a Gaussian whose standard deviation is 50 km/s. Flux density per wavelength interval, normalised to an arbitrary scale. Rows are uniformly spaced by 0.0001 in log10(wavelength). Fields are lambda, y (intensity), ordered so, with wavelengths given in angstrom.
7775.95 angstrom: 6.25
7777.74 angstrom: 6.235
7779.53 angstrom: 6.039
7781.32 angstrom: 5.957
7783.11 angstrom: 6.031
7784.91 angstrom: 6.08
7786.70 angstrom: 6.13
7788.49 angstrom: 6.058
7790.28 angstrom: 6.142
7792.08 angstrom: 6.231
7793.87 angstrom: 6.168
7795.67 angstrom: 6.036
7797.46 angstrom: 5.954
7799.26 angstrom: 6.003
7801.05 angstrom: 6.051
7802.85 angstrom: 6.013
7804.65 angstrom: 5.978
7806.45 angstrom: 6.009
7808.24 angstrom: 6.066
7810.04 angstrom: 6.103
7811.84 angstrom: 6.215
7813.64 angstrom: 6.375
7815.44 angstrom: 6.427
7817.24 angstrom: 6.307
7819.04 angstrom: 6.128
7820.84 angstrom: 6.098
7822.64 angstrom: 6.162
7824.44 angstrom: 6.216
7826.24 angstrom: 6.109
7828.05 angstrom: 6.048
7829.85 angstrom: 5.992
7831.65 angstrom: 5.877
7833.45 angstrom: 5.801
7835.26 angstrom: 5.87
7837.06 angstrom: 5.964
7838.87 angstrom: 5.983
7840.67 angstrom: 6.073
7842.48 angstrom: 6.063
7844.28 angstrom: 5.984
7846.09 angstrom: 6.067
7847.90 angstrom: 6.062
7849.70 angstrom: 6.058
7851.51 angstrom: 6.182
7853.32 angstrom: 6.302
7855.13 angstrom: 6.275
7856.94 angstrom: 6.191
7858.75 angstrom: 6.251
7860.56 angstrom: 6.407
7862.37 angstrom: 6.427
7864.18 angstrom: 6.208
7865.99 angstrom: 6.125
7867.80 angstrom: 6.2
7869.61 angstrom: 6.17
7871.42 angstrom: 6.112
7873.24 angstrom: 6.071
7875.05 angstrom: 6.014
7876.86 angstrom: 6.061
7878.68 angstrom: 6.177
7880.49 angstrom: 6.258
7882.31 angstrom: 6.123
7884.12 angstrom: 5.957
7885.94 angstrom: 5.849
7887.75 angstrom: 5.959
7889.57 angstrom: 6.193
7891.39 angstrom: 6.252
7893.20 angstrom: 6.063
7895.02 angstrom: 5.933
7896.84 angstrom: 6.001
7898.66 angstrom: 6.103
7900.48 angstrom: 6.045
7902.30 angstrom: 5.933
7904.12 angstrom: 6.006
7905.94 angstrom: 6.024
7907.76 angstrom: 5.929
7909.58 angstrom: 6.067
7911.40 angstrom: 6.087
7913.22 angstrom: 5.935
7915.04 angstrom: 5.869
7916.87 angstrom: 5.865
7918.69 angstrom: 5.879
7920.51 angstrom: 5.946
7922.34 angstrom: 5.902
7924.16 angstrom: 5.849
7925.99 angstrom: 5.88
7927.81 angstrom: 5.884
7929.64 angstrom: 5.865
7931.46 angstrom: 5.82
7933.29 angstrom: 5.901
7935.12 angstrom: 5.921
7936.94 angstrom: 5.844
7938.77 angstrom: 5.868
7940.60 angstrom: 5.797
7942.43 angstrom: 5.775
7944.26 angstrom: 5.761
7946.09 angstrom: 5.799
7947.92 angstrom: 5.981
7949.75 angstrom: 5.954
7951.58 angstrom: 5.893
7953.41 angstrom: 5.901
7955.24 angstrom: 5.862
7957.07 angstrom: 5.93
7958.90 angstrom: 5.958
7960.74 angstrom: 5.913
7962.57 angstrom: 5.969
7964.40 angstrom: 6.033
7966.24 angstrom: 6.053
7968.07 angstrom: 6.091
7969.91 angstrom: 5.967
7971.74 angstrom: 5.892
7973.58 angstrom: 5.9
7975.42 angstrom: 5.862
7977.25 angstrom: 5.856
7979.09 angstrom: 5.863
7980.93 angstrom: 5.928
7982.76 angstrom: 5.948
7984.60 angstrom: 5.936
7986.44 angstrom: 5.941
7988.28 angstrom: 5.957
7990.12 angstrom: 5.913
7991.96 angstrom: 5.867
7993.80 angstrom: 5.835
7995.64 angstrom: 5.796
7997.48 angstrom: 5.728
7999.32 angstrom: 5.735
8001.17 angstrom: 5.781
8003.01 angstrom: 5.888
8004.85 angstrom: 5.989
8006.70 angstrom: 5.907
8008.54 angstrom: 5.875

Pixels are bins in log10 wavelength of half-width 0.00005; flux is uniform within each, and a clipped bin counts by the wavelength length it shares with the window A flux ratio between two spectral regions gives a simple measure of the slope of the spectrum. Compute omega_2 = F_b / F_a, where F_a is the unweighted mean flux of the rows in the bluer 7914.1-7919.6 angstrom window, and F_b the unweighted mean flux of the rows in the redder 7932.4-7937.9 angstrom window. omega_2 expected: 1.00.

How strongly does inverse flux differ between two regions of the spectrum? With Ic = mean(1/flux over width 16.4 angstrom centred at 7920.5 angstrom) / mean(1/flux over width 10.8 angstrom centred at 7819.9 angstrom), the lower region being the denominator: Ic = 1.056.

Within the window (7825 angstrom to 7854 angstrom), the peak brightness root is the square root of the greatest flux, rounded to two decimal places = 2.51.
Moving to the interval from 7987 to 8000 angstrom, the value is 2.44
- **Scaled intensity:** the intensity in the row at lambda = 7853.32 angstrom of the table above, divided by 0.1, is 63.0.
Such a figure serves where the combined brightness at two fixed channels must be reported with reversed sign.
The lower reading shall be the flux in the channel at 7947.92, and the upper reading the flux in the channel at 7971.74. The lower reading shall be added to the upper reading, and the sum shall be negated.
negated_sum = -11.9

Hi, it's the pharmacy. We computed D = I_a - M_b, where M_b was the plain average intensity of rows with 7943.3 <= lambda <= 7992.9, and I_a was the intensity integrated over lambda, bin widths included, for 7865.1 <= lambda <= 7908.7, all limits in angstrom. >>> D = 258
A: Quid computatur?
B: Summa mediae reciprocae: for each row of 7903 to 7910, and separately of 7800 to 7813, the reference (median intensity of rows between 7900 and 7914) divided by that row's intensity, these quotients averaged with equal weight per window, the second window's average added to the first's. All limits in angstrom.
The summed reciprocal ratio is 1.99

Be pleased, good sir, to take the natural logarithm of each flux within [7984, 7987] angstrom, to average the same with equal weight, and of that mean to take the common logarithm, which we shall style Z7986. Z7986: 0.251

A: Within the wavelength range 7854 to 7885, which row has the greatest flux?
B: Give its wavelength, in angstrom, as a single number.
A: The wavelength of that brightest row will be 7862.37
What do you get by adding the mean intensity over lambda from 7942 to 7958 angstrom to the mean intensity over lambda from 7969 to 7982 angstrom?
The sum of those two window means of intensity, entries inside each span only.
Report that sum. 11.8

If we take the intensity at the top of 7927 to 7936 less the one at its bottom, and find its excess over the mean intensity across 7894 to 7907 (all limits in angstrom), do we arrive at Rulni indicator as -5.97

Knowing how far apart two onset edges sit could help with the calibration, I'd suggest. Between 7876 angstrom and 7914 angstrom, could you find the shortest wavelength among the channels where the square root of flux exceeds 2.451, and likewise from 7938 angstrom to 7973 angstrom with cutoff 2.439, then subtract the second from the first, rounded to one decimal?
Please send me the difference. -71.1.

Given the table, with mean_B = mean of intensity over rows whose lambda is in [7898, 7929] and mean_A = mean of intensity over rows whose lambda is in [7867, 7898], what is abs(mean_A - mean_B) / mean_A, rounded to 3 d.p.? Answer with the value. 0.021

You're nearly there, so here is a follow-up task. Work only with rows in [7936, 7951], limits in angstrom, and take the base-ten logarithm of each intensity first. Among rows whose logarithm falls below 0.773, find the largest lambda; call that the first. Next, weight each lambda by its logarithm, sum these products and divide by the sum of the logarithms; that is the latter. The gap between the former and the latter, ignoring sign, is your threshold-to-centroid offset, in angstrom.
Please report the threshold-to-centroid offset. 2.7 angstrom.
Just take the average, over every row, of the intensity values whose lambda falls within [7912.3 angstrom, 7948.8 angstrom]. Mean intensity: 5.867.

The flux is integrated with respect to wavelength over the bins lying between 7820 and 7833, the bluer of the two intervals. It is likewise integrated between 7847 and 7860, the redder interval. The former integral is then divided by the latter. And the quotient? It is 0.98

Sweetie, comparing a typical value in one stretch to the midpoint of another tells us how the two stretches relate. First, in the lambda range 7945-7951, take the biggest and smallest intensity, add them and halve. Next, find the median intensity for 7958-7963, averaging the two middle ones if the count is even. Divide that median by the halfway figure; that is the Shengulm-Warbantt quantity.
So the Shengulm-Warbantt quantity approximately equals 1.01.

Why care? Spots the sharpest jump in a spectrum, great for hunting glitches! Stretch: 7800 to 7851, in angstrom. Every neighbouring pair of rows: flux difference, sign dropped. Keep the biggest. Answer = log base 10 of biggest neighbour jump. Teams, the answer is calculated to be -0.75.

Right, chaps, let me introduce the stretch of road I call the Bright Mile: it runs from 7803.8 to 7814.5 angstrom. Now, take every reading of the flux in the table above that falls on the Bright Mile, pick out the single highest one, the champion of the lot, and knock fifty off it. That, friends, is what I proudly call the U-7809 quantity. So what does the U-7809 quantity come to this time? -43.6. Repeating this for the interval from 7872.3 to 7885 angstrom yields -43.7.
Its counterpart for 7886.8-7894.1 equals -43.7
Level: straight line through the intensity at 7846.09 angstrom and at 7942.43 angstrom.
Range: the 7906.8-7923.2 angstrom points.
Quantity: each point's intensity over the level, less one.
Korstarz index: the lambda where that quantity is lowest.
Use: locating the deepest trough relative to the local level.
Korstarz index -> 7915.04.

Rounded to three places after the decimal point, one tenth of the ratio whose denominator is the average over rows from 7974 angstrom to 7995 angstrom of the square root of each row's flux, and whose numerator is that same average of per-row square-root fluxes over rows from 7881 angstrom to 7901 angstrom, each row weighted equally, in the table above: 0.101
